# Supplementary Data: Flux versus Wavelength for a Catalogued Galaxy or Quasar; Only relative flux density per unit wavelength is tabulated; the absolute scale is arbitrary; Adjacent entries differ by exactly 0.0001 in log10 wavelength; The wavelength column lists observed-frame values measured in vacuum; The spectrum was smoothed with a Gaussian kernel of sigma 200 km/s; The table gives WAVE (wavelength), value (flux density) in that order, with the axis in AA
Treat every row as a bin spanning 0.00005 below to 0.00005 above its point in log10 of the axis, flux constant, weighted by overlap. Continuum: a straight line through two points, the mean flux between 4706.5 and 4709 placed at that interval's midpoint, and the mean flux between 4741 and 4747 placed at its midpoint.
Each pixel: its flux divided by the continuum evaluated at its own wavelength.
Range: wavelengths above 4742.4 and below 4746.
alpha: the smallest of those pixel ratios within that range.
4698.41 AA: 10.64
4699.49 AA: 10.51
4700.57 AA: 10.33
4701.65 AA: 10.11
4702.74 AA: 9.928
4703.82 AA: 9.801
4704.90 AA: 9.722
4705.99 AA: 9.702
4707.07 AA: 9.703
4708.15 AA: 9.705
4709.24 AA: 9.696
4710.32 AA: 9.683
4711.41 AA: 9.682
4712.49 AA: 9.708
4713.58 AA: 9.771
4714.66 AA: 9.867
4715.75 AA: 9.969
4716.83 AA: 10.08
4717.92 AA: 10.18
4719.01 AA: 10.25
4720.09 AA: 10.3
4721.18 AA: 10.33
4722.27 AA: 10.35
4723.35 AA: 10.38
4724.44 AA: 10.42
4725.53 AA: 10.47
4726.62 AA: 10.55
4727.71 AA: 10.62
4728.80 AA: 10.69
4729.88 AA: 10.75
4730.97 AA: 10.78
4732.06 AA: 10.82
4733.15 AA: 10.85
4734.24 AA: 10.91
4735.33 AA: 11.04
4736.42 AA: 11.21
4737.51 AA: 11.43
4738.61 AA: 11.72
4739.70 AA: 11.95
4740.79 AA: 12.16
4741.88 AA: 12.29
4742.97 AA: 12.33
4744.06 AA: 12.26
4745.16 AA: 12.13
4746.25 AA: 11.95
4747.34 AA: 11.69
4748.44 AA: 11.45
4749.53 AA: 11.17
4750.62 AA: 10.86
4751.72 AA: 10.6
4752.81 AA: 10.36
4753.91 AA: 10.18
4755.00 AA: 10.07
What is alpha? 0.99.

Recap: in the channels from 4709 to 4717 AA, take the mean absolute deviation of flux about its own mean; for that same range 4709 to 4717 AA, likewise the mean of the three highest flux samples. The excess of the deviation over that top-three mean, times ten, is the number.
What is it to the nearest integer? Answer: -98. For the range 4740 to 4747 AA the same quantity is -122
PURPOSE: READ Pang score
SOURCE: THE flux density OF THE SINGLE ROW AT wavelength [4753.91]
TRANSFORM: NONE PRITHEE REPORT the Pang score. 10.18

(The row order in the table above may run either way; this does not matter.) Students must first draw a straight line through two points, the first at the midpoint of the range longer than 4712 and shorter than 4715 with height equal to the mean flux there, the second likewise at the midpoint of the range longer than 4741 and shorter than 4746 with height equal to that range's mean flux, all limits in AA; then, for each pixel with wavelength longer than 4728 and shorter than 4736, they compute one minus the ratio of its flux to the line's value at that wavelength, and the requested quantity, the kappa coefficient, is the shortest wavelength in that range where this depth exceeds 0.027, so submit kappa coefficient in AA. 4728.80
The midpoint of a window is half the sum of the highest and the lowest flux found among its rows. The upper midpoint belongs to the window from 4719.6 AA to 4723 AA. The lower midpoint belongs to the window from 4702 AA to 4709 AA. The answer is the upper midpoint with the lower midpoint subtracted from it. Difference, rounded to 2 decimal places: 0.51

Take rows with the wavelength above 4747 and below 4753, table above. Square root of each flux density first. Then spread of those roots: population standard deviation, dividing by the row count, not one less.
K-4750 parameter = 0.070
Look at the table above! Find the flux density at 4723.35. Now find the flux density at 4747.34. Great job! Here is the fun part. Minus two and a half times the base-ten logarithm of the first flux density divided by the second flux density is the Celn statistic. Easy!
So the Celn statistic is 0.13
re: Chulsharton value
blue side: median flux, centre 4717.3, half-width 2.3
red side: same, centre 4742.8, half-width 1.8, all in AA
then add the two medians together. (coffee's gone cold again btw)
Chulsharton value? 22.4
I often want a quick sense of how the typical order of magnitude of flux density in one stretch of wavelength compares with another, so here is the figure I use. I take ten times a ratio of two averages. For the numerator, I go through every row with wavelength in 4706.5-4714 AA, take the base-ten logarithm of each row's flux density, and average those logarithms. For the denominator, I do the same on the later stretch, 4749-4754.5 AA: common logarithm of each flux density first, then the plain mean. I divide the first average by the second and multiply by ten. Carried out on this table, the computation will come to 9.6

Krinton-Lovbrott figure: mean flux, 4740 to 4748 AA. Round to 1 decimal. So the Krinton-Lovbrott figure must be 12.1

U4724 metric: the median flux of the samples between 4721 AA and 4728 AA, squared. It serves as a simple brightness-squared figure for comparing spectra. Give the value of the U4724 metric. 109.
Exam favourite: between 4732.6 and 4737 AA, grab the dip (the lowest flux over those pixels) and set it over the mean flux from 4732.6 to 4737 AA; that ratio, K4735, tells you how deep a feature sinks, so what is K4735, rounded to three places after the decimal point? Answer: 0.986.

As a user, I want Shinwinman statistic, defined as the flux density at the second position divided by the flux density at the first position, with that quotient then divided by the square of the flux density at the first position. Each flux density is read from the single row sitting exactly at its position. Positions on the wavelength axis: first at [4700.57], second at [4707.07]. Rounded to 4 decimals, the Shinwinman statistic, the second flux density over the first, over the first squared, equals 0.0088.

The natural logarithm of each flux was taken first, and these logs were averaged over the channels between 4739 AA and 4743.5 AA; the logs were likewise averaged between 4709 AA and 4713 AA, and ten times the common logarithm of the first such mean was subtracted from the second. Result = -1.71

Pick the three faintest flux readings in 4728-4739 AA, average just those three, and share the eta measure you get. 10.7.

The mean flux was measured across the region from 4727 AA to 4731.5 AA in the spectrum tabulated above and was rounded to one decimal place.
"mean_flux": 10.7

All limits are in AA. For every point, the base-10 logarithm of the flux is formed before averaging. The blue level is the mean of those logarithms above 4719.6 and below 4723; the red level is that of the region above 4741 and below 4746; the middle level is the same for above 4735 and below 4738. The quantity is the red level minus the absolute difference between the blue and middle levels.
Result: 1.05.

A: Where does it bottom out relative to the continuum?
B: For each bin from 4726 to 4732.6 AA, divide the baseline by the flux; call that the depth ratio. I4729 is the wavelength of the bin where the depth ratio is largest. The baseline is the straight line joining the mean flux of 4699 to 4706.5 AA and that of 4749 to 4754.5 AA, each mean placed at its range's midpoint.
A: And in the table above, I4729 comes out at 4726.62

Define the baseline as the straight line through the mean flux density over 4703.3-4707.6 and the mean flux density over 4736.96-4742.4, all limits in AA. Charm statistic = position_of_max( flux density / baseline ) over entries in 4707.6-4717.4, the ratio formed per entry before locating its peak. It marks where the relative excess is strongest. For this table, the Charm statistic 4708.15 AA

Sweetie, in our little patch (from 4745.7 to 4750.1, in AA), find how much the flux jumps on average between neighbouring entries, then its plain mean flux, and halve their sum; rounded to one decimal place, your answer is 5.9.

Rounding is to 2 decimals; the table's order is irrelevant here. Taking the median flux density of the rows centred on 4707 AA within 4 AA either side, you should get 9.70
